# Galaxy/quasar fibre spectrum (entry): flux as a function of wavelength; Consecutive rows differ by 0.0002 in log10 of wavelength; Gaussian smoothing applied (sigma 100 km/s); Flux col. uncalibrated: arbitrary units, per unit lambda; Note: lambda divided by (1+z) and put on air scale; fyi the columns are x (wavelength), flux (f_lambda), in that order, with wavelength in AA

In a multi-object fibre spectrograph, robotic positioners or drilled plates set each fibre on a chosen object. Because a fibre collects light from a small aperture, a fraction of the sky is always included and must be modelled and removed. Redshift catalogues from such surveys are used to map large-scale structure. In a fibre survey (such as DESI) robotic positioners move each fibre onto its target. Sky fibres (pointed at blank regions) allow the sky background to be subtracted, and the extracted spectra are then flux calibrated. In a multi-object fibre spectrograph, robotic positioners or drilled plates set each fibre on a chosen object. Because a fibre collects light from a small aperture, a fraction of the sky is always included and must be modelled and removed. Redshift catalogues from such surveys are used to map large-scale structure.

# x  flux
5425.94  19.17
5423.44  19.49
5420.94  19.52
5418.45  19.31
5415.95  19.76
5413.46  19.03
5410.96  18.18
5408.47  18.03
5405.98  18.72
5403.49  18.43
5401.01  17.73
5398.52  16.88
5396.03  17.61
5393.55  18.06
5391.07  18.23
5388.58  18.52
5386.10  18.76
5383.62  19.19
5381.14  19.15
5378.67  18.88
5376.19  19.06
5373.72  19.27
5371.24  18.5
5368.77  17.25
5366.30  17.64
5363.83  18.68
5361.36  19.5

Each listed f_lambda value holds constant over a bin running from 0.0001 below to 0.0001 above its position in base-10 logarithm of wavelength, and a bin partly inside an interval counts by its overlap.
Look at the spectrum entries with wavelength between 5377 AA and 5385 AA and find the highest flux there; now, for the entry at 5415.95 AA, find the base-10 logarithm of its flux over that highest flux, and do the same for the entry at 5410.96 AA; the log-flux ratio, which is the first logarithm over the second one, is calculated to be -0.54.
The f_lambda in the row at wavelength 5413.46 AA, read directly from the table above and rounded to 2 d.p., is 19.03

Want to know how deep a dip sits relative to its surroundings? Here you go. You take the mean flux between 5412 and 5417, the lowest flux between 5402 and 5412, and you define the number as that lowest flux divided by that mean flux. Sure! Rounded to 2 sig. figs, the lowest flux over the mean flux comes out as 0.93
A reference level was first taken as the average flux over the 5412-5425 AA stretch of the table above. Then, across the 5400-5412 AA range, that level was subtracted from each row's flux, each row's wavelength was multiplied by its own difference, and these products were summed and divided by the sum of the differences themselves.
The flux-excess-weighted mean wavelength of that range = 5405.8 AA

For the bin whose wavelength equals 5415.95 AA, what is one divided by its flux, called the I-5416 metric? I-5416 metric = 0.0506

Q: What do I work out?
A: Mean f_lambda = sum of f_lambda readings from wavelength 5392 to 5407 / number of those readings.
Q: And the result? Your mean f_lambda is 17.91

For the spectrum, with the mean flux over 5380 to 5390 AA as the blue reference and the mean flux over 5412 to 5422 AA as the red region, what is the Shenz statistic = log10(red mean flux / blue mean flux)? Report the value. 0.011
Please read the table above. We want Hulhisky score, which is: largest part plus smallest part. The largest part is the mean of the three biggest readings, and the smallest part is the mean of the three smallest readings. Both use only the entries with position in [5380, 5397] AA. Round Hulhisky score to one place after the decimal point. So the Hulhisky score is 37.0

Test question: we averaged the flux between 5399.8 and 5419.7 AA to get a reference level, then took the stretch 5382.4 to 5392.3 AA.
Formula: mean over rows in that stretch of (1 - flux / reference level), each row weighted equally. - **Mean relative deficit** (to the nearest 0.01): 0.00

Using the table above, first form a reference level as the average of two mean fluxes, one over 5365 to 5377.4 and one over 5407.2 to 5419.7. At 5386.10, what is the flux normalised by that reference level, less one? 0.01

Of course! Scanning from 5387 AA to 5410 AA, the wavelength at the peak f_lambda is 5405.98 AA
